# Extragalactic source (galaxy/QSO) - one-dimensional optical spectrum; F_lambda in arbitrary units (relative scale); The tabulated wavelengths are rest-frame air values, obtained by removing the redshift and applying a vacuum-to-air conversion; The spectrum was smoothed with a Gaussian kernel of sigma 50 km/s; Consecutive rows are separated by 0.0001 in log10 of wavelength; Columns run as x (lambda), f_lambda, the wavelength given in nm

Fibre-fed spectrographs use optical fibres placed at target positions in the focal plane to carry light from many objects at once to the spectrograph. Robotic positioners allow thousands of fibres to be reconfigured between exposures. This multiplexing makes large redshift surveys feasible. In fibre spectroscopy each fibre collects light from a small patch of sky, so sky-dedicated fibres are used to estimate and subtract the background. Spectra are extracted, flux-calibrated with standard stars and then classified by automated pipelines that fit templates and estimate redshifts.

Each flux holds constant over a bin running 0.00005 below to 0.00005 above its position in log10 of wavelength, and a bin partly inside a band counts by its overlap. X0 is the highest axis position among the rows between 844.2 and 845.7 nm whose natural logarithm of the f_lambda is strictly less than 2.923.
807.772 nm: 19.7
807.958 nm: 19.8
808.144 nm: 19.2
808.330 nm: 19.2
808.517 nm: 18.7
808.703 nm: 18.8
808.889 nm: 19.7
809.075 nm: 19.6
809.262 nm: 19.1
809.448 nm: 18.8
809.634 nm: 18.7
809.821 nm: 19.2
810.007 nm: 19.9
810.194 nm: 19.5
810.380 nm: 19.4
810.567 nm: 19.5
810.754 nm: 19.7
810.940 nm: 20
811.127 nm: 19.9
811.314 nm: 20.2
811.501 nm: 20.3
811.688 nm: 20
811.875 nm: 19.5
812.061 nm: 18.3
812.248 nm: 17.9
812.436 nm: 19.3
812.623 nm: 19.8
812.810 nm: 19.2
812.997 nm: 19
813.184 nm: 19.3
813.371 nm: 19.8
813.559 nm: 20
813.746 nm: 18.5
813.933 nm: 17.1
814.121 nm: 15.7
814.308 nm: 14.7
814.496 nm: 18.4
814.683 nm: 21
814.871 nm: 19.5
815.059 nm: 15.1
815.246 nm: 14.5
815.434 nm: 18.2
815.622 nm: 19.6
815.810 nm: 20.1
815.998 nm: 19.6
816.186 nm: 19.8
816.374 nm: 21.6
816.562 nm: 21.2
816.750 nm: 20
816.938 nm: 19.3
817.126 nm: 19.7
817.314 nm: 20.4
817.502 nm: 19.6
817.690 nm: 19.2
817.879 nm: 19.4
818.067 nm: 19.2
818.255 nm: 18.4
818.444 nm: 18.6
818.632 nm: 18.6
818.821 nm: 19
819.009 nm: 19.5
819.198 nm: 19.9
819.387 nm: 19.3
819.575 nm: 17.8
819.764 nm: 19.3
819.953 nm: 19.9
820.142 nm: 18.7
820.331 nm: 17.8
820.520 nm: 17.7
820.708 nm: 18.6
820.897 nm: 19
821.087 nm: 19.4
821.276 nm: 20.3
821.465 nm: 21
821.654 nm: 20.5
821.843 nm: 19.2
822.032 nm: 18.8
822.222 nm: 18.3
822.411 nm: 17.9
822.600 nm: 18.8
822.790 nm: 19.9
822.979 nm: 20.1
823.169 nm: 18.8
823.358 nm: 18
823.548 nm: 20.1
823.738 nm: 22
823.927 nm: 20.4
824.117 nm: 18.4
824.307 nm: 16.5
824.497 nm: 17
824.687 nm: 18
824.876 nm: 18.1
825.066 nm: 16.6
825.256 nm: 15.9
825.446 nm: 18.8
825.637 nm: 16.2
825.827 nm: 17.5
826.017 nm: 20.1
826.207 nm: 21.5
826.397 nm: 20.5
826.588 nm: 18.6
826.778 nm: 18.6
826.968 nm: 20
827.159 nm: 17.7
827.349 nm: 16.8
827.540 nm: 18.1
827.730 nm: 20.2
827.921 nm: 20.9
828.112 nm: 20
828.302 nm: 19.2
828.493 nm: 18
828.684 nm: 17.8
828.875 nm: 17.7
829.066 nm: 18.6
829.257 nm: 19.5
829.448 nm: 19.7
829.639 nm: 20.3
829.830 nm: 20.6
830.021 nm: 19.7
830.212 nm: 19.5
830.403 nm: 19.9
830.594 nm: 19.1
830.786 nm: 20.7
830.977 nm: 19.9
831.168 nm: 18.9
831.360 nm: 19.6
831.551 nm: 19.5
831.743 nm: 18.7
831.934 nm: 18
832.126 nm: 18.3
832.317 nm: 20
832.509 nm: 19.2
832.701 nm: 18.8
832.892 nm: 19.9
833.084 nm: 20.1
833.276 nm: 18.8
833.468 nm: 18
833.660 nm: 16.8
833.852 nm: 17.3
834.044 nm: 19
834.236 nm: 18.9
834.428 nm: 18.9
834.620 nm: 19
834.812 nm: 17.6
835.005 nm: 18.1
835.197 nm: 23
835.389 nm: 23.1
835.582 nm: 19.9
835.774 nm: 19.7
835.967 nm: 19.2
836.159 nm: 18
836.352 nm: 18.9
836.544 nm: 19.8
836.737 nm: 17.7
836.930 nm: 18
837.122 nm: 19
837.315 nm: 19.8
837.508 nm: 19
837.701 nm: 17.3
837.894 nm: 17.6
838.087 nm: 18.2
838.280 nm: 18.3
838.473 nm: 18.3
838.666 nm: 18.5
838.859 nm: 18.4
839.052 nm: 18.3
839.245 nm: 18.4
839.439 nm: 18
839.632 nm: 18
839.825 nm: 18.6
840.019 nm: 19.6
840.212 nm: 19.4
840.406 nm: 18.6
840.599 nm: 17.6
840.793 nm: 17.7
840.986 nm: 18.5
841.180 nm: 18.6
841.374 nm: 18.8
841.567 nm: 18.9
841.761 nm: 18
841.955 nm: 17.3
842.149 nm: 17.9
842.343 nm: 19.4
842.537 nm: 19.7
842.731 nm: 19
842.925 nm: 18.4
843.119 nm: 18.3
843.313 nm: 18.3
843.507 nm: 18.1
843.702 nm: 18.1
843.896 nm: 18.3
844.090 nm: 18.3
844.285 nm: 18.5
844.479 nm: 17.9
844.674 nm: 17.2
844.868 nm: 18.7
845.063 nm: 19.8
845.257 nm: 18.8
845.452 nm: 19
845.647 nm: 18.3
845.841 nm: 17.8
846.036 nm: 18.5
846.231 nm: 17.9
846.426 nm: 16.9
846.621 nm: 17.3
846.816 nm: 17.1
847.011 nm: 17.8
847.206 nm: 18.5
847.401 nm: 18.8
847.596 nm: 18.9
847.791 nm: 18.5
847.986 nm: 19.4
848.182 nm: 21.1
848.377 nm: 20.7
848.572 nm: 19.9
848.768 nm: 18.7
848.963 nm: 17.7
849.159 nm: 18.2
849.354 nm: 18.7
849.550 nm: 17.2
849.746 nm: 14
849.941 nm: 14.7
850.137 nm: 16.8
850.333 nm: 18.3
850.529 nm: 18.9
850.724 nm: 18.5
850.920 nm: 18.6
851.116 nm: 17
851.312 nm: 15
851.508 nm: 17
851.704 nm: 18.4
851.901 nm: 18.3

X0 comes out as 845.647 nm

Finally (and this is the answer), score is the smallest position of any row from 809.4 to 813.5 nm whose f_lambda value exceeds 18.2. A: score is 809.448 nm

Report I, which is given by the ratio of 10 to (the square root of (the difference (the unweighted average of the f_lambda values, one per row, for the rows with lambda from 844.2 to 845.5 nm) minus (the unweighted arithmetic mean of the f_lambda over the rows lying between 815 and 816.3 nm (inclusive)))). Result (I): 15.3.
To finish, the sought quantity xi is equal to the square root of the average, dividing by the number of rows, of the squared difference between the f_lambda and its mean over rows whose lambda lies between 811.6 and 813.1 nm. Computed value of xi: 0.7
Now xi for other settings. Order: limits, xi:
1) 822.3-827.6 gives 1.6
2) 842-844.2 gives 0.6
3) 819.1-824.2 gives 1.1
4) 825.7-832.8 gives 1.1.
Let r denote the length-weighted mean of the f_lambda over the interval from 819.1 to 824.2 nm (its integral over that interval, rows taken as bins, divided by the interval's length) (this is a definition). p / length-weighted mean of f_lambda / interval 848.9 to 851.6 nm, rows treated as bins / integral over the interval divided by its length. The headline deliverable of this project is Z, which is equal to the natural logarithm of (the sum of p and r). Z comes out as 3.60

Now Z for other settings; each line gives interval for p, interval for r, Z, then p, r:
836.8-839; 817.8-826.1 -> 3.62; 18.4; 18.8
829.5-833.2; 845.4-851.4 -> 3.63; 19.5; 18.0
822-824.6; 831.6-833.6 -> 3.63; 18.9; 19.0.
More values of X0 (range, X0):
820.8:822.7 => 822.411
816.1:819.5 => 818.255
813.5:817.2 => 815.434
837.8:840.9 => 840.793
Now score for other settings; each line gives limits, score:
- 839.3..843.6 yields 839.825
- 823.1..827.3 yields 823.169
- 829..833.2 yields 829.066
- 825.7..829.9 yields 826.017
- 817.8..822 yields 817.879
